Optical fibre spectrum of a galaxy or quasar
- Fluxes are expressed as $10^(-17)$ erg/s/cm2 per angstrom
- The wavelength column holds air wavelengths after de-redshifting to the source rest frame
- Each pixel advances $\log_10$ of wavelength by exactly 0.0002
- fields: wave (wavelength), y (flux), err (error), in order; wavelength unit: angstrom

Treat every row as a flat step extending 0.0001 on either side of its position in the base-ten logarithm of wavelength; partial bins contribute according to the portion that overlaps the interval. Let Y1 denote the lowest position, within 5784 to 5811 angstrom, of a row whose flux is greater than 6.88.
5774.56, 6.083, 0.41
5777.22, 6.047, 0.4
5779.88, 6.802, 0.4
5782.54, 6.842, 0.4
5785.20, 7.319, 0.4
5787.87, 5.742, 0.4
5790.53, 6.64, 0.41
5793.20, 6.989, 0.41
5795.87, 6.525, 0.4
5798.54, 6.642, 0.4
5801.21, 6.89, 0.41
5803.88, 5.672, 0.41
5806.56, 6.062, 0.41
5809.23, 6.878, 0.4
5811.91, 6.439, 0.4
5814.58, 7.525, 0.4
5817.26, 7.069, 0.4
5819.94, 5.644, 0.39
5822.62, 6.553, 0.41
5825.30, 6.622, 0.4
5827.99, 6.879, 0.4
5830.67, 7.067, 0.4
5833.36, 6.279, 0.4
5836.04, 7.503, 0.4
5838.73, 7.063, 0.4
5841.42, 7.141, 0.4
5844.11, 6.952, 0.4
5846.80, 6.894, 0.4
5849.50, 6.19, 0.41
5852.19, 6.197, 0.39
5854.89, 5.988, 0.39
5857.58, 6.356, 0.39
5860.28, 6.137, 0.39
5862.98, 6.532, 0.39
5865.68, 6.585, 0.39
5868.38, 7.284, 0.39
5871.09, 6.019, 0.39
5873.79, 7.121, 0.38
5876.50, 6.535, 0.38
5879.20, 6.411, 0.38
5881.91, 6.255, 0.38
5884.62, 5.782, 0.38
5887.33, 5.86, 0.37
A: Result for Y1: 5785.20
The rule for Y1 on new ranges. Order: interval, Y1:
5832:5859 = 5836.04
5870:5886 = 5873.79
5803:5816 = 5814.58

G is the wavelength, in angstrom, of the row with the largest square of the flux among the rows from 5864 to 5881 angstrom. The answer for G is 5868.38 angstrom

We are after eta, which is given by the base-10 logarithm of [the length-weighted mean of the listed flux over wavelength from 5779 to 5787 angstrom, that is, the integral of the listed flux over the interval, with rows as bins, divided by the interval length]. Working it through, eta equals 0.84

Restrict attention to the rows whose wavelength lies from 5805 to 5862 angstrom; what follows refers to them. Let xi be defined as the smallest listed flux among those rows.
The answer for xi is 5.644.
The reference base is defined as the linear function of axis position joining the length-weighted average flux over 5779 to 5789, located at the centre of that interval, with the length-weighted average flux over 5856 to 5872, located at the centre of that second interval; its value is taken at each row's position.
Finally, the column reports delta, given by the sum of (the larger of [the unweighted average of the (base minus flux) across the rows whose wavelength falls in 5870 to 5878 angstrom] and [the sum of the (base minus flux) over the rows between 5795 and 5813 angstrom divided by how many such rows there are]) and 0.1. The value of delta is 0.30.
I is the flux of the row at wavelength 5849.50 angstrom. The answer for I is 6.19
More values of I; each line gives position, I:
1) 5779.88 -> 6.802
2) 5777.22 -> 6.047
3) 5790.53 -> 6.64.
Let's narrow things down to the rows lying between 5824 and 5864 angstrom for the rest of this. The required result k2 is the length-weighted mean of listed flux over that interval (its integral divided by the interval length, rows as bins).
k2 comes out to 6.65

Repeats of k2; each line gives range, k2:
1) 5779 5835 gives 6.63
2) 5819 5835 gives 6.55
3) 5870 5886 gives 6.36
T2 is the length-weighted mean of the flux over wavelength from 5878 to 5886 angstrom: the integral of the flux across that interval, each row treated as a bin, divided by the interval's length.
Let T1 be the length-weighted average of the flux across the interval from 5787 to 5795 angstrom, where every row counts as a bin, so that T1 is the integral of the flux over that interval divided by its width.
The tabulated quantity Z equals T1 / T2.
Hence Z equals 1.06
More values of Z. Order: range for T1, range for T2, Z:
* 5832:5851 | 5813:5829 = 1.02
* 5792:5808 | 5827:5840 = 0.93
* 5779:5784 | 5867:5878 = 1.02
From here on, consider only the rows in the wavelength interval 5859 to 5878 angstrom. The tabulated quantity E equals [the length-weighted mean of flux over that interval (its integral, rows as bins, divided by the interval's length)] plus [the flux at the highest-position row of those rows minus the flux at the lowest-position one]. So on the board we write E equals 7.0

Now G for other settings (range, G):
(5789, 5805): 5793.20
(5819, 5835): 5830.67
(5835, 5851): 5836.04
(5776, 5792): 5785.20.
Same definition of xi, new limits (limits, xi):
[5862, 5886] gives 5.782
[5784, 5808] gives 5.672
